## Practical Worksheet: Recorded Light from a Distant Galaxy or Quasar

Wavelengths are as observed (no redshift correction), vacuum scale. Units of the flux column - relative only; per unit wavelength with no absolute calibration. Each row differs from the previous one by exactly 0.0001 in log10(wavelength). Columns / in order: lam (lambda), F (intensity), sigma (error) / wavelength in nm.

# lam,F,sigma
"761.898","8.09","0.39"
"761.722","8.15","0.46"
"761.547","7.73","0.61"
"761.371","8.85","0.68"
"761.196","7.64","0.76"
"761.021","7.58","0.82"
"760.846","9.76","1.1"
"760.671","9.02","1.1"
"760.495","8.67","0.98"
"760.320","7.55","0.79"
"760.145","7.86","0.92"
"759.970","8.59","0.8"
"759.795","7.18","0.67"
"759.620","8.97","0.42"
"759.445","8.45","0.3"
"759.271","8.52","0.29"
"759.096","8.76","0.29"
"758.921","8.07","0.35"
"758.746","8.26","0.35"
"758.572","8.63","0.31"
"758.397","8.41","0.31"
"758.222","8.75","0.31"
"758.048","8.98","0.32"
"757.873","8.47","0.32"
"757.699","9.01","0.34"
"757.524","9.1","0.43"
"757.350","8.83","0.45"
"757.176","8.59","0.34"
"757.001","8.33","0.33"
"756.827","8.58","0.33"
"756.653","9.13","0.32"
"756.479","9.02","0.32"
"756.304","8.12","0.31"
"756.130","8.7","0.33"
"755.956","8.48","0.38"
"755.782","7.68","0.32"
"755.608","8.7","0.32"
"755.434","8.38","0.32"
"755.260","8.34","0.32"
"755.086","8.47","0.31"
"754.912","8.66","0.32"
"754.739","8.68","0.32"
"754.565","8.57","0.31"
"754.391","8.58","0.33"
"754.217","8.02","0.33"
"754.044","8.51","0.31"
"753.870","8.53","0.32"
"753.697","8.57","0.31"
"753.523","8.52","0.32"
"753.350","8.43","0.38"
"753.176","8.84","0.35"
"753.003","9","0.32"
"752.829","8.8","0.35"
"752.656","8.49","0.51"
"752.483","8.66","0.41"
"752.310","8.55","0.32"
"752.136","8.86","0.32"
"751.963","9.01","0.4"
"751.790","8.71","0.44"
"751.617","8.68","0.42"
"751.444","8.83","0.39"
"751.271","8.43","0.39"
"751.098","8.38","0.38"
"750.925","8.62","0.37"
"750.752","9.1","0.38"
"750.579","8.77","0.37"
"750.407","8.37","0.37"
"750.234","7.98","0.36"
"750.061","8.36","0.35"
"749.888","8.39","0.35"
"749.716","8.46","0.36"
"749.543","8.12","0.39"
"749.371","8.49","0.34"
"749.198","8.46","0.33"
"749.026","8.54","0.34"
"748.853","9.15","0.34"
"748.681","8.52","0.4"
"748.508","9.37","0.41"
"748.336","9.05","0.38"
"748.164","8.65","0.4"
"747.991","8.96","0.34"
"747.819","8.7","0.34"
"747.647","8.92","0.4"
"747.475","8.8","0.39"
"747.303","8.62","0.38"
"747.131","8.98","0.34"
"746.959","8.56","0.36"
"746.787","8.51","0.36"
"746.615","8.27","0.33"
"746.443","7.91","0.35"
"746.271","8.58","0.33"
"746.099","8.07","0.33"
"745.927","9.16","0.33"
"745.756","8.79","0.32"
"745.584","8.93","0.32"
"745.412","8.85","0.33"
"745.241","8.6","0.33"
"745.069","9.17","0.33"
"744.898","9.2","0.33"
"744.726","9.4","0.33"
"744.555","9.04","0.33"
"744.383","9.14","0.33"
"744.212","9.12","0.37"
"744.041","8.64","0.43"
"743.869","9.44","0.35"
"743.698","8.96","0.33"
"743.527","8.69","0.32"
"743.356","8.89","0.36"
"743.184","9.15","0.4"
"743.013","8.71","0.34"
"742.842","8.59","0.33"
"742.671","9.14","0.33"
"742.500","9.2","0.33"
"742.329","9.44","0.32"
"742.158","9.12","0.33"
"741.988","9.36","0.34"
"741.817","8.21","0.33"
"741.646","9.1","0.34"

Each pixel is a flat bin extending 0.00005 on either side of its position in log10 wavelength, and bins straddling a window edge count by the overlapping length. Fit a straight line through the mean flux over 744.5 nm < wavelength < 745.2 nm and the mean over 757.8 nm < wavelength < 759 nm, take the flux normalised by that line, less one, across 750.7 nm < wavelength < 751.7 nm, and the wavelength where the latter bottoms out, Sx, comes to 751.098 nm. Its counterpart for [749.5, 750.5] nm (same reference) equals 750.234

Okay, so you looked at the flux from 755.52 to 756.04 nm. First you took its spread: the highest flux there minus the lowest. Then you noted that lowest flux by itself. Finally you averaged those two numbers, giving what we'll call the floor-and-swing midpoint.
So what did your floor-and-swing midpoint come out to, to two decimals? 4.35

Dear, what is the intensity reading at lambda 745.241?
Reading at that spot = 8.6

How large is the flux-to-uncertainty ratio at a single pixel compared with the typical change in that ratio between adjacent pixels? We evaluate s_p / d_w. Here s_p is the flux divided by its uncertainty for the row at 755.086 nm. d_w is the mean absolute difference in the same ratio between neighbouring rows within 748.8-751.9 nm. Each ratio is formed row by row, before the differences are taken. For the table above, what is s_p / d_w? 23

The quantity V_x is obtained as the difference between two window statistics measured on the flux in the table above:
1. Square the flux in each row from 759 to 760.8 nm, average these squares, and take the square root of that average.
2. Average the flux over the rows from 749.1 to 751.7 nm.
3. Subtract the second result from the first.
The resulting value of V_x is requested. -0.12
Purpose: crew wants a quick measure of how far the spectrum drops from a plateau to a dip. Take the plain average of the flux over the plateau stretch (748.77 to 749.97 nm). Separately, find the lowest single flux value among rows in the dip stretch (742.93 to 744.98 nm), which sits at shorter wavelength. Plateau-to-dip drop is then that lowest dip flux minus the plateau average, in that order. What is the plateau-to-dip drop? 0.12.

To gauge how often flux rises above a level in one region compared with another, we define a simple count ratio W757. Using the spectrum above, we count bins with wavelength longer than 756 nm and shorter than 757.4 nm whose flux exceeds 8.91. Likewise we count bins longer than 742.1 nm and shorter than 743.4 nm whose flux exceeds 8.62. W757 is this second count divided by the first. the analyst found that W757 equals 3.5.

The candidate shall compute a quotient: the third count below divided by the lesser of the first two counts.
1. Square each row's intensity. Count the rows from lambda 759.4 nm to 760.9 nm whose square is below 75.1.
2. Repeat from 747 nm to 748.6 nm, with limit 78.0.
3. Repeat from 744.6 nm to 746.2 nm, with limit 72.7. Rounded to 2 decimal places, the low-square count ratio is 0.25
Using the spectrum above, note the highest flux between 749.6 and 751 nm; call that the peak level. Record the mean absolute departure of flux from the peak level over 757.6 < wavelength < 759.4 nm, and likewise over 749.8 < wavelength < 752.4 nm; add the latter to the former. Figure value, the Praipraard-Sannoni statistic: 1.01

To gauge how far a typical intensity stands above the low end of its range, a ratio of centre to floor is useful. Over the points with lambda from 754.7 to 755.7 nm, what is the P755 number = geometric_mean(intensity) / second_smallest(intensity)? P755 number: 1.02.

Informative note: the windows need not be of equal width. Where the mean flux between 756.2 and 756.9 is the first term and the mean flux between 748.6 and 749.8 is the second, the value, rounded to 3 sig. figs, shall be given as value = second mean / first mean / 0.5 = 1.96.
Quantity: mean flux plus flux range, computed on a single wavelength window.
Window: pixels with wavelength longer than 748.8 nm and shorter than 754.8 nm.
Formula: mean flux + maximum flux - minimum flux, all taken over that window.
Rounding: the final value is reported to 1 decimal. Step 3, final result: 9.8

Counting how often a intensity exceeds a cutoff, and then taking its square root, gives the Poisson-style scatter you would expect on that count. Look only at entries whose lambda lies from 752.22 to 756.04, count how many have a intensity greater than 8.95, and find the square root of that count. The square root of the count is 1.0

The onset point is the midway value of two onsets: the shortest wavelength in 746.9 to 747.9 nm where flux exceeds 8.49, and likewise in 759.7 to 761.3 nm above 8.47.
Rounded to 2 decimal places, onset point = 753.46 nm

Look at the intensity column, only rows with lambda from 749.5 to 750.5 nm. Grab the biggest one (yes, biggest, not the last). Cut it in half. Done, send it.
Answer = 4.23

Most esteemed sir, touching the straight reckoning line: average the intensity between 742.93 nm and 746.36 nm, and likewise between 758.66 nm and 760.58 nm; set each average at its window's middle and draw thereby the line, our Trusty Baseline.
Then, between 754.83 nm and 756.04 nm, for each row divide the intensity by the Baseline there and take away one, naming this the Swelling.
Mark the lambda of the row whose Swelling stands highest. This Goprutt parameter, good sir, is 755.608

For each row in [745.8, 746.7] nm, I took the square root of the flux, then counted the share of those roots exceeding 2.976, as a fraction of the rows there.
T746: 0.20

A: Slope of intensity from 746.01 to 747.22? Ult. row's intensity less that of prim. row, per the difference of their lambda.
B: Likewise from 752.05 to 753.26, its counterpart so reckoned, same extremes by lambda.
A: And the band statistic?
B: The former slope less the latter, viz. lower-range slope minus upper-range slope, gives 0.9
